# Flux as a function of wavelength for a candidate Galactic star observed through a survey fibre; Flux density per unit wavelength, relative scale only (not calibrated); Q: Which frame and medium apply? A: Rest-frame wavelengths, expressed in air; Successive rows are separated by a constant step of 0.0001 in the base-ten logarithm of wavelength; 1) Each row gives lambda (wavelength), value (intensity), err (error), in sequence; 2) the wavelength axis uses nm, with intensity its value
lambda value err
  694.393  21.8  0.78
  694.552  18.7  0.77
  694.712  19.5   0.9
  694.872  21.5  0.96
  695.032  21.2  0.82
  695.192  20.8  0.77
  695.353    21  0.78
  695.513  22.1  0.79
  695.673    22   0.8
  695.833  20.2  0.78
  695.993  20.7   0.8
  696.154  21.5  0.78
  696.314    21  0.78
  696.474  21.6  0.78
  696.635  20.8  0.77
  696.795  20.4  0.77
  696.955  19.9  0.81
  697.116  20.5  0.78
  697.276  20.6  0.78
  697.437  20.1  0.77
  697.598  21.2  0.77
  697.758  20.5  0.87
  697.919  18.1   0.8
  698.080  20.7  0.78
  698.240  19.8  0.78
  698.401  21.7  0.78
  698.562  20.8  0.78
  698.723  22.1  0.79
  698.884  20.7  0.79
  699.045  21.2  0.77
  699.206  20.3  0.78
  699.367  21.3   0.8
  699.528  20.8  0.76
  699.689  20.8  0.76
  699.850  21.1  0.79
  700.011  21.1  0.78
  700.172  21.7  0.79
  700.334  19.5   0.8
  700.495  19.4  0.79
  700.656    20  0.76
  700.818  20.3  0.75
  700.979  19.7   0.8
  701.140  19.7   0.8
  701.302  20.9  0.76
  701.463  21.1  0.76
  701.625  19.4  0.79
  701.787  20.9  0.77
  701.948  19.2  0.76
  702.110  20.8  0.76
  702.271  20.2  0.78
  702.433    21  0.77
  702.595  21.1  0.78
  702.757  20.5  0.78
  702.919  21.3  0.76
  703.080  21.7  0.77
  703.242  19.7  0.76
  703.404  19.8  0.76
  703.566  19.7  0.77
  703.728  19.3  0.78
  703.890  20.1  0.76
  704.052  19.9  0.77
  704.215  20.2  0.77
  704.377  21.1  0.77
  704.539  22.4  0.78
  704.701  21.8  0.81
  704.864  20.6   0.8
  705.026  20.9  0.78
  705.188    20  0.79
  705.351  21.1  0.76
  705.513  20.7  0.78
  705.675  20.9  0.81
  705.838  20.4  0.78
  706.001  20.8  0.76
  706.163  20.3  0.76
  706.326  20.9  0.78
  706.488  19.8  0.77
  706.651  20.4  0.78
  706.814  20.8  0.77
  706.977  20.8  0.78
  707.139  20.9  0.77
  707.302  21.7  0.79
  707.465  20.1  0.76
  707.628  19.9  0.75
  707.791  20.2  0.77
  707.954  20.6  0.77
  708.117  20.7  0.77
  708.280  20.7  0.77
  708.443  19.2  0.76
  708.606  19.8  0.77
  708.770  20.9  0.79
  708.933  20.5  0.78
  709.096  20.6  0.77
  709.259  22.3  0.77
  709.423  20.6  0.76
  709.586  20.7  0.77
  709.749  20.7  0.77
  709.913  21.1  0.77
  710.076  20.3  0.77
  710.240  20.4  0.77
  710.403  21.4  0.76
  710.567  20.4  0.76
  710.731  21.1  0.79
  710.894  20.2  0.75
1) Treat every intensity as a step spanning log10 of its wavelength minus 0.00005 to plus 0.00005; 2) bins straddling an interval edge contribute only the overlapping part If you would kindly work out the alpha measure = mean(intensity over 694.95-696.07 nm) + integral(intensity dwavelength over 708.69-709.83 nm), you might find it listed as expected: 45.0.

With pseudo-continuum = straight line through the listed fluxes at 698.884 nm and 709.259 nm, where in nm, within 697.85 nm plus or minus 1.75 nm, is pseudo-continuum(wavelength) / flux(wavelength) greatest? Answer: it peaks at 697.919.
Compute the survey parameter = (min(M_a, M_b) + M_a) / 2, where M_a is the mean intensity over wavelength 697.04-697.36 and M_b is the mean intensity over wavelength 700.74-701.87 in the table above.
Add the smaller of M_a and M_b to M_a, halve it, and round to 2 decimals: 20.42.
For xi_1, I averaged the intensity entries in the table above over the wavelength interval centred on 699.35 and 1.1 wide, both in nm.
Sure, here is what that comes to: 20.9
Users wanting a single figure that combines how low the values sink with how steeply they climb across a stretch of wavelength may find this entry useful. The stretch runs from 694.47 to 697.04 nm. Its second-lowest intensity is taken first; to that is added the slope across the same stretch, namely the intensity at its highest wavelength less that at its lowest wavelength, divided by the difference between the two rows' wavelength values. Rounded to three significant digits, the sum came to 20.0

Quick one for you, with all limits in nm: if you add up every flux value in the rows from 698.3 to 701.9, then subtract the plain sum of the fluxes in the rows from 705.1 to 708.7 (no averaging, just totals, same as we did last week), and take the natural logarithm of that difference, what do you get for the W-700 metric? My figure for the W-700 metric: 1.3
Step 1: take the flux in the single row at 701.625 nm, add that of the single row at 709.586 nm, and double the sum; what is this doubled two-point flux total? 80.2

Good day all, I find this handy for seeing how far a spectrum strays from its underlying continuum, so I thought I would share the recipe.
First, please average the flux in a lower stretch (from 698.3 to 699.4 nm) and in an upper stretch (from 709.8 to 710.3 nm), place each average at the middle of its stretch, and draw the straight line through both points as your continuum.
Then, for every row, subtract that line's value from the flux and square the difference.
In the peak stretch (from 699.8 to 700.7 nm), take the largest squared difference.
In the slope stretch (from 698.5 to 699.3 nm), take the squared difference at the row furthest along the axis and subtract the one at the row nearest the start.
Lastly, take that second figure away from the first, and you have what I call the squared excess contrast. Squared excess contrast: 2.2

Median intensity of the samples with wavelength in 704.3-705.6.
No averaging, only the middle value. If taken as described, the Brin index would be 21.0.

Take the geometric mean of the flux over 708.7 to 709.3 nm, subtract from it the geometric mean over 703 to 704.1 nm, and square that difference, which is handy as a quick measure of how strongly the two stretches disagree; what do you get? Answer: 1.1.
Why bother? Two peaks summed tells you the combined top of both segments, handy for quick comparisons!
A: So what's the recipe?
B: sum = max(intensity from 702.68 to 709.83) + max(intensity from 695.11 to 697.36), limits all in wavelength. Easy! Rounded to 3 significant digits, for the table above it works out 44.5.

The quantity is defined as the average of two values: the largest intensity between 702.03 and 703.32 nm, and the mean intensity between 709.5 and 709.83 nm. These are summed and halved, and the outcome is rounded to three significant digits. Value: 21.2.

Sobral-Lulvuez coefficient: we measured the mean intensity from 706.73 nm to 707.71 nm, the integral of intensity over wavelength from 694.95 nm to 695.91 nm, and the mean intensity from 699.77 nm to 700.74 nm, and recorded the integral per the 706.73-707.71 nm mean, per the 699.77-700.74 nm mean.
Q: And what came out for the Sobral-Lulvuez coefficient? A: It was 0.0481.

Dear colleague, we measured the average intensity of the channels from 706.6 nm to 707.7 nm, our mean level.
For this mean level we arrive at 20.7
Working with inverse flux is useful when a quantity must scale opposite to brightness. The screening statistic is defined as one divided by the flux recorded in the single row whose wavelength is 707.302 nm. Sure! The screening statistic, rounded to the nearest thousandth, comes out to 0.046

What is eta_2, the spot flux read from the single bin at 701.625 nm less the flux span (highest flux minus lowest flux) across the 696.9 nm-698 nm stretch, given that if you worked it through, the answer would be 16.3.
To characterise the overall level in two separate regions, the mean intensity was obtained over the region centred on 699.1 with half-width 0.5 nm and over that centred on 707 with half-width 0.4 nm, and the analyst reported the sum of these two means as 42.0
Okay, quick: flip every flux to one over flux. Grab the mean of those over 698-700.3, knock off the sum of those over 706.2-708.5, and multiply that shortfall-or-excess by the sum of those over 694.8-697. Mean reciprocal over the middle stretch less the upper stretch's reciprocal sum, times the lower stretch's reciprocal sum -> -0.424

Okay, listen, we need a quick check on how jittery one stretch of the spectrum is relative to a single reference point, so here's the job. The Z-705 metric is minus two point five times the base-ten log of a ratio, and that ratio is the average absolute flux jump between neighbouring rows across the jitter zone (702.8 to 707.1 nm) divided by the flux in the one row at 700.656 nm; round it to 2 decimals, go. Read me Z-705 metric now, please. 3.79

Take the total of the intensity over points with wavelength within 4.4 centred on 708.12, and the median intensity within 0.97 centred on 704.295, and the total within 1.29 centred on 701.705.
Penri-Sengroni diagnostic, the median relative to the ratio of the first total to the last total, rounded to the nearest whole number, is 6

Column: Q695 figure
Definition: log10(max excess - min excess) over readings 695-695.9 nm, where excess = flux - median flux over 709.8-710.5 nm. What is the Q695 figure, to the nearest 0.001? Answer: 0.279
